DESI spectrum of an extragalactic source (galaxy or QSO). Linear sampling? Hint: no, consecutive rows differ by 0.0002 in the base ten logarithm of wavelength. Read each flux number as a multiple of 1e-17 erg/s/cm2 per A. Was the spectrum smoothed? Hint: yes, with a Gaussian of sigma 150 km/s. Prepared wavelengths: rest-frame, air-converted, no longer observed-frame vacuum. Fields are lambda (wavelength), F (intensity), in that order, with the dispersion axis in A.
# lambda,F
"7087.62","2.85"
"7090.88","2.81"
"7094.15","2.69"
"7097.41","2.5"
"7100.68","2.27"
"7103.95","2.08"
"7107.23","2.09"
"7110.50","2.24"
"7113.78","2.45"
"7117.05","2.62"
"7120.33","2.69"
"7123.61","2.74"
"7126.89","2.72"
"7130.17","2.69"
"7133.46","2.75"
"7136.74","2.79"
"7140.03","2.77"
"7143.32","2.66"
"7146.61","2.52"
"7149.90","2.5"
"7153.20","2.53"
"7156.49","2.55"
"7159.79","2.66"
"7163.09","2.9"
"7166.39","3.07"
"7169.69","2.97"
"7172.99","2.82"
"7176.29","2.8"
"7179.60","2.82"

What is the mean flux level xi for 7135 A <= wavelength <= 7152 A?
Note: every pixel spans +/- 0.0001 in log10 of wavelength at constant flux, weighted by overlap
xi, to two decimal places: 2.65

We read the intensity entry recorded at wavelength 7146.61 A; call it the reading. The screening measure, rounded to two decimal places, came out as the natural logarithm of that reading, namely 0.92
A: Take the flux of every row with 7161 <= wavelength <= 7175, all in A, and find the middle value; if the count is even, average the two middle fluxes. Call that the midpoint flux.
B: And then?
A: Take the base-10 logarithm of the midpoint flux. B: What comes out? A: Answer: 0.468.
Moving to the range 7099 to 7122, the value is 0.356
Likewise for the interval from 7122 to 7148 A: 0.436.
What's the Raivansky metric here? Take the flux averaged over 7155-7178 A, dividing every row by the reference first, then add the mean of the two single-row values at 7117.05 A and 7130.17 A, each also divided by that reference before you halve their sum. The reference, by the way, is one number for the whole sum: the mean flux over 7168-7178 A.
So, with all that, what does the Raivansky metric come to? 1.91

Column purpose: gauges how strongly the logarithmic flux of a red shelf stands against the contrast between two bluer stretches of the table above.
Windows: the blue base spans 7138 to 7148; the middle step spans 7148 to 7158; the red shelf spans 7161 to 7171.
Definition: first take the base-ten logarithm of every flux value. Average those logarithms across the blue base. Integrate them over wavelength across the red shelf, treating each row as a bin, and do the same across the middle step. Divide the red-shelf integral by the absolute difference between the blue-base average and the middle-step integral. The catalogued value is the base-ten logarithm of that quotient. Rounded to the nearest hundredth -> 0.12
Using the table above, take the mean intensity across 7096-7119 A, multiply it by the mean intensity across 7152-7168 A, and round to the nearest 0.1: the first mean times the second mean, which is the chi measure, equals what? 6.4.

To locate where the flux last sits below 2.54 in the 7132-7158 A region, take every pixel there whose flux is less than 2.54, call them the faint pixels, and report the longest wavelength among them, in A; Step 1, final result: 7153.20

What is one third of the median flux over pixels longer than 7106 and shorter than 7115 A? 0.75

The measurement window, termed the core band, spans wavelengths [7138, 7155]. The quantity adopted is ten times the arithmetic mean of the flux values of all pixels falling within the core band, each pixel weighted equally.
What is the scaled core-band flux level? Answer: 26.0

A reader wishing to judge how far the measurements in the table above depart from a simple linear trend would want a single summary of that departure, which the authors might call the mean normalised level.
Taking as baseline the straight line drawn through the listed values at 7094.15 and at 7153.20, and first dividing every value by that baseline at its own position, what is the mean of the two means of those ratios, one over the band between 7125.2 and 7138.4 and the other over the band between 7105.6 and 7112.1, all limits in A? 0.94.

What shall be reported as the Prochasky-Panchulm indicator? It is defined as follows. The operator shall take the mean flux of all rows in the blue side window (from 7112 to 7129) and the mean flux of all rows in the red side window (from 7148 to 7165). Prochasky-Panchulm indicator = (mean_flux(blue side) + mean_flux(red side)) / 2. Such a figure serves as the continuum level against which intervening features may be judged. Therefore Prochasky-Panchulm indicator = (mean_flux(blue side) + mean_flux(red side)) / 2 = 2.64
